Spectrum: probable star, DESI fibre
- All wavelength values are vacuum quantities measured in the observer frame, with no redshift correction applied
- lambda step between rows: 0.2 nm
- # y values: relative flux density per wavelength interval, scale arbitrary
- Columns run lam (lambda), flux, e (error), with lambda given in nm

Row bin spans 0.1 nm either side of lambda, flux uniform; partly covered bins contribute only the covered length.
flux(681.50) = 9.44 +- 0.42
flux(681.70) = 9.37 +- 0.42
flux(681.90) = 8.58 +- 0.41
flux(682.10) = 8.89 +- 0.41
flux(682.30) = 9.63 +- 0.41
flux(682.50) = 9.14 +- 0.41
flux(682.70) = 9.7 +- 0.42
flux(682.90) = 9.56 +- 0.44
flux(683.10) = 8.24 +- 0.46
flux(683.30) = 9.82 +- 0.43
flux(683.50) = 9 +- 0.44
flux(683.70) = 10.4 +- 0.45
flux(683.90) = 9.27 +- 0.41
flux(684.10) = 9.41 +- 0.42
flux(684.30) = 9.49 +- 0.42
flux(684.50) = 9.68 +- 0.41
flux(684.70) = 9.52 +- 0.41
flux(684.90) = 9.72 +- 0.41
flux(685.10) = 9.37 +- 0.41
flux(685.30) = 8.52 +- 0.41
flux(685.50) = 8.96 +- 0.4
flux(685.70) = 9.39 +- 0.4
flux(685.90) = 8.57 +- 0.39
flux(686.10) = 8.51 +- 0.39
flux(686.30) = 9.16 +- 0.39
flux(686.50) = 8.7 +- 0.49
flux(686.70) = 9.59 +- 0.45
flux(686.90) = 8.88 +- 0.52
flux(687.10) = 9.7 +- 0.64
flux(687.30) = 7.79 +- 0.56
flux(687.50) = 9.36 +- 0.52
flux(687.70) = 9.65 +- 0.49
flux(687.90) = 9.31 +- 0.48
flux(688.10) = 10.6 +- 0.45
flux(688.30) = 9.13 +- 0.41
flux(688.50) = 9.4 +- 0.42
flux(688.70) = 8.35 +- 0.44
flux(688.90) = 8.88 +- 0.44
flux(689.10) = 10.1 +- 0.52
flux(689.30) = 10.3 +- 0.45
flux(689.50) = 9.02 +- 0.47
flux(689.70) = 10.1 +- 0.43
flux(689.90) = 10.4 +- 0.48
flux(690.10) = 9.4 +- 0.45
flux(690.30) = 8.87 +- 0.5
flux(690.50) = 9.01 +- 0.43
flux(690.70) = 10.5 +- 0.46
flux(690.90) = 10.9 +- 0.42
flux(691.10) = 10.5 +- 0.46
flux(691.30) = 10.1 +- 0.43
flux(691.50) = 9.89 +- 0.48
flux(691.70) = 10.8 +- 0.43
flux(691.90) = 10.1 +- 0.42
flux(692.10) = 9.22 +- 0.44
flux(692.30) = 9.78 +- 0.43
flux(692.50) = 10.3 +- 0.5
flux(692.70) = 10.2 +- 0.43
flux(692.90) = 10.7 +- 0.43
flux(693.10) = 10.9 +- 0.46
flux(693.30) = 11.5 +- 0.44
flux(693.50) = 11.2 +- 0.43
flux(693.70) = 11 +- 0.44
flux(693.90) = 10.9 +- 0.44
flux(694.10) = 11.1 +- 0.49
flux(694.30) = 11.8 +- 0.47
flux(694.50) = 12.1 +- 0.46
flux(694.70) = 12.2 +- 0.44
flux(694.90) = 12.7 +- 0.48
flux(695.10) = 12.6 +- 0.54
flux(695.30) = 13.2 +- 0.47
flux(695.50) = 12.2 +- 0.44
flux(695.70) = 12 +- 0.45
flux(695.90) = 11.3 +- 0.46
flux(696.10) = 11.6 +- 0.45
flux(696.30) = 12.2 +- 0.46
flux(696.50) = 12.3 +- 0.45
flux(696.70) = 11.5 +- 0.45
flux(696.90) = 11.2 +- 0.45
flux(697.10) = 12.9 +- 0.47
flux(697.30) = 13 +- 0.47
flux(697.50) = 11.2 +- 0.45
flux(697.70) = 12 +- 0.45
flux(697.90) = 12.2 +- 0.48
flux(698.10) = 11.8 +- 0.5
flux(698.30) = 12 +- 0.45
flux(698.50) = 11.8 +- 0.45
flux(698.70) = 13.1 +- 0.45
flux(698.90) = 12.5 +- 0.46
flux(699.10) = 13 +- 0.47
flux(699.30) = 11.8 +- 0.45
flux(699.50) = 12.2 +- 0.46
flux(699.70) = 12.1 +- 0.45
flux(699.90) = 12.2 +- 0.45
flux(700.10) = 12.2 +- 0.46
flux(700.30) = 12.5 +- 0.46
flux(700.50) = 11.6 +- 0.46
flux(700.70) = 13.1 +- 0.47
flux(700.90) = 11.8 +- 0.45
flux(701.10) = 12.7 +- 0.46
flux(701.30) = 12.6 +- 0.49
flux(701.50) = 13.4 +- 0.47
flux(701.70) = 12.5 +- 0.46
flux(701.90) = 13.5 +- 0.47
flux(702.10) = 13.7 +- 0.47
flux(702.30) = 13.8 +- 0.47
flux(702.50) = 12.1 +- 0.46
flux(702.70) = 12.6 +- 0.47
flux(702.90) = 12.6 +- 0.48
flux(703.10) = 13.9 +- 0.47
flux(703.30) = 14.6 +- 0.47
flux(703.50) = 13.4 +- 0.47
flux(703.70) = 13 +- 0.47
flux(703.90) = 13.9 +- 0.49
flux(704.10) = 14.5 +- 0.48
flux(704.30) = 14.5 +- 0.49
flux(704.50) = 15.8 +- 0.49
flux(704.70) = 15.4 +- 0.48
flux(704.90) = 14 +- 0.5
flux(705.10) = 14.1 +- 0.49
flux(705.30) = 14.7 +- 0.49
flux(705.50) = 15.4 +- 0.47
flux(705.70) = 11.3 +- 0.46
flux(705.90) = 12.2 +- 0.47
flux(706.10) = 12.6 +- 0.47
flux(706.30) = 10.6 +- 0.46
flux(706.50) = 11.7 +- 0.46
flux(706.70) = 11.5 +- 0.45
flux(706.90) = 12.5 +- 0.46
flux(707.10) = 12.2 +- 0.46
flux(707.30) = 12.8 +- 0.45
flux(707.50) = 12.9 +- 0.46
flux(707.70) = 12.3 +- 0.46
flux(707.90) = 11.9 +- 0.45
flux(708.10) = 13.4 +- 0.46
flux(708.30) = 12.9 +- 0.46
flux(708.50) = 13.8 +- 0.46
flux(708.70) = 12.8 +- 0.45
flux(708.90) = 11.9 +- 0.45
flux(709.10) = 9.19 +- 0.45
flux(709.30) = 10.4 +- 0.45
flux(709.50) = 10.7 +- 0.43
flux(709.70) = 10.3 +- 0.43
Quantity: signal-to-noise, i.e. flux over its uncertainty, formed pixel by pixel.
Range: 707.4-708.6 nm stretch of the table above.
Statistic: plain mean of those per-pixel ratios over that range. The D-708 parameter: 28.1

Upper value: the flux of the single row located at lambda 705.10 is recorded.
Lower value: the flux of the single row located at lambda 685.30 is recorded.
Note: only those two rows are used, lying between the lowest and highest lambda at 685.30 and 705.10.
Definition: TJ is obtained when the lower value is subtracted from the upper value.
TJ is 5.6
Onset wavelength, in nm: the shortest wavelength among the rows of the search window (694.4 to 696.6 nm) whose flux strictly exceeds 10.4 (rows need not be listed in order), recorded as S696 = 694.50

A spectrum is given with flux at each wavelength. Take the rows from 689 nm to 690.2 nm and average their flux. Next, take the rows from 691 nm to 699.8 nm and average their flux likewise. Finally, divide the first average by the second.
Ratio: 0.86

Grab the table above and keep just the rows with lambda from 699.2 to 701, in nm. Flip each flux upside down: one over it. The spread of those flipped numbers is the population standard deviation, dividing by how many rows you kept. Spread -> 0.0028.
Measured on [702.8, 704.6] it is 0.0046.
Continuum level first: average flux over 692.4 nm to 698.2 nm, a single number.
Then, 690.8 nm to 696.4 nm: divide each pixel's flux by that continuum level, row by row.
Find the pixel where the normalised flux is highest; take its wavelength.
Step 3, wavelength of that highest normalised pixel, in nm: 695.30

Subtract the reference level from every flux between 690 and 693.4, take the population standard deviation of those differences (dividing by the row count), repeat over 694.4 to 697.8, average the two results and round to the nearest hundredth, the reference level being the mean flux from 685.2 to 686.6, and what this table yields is 0.66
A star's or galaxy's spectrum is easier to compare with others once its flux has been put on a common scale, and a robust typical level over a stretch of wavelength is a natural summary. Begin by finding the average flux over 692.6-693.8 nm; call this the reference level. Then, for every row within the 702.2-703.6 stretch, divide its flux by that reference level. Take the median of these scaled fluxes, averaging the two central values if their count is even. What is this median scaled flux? 1.23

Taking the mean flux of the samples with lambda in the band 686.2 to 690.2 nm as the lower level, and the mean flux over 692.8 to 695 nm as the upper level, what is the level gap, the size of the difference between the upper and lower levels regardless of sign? 2.1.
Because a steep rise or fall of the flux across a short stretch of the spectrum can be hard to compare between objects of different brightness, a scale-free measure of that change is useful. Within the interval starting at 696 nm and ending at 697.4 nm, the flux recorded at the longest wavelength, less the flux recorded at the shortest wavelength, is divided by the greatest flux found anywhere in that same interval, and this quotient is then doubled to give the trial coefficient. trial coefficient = 0.22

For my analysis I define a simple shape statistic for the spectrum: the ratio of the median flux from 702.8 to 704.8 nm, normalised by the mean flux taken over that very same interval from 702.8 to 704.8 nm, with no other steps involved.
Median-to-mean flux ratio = 1.003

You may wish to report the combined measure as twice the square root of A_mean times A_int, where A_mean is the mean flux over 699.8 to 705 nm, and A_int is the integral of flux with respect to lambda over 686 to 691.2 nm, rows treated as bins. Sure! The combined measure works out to 51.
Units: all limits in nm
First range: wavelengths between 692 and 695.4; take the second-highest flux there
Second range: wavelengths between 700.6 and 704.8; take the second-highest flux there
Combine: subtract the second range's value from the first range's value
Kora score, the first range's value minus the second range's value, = -2.7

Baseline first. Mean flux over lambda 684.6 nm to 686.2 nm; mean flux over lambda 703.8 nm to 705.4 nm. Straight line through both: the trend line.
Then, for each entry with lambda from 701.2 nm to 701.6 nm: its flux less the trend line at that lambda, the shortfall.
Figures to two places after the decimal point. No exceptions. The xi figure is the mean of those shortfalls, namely -0.69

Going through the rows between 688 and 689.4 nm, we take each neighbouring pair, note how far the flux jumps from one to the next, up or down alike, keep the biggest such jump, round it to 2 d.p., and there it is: 1.47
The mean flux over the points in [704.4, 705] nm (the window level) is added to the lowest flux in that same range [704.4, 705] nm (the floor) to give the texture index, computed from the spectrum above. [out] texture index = 29.1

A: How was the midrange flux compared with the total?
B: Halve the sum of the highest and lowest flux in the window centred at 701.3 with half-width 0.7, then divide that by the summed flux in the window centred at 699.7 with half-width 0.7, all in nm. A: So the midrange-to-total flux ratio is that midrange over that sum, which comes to 0.147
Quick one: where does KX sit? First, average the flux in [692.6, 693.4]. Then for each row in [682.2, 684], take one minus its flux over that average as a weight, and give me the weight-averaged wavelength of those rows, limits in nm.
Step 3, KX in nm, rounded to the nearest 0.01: 683.08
